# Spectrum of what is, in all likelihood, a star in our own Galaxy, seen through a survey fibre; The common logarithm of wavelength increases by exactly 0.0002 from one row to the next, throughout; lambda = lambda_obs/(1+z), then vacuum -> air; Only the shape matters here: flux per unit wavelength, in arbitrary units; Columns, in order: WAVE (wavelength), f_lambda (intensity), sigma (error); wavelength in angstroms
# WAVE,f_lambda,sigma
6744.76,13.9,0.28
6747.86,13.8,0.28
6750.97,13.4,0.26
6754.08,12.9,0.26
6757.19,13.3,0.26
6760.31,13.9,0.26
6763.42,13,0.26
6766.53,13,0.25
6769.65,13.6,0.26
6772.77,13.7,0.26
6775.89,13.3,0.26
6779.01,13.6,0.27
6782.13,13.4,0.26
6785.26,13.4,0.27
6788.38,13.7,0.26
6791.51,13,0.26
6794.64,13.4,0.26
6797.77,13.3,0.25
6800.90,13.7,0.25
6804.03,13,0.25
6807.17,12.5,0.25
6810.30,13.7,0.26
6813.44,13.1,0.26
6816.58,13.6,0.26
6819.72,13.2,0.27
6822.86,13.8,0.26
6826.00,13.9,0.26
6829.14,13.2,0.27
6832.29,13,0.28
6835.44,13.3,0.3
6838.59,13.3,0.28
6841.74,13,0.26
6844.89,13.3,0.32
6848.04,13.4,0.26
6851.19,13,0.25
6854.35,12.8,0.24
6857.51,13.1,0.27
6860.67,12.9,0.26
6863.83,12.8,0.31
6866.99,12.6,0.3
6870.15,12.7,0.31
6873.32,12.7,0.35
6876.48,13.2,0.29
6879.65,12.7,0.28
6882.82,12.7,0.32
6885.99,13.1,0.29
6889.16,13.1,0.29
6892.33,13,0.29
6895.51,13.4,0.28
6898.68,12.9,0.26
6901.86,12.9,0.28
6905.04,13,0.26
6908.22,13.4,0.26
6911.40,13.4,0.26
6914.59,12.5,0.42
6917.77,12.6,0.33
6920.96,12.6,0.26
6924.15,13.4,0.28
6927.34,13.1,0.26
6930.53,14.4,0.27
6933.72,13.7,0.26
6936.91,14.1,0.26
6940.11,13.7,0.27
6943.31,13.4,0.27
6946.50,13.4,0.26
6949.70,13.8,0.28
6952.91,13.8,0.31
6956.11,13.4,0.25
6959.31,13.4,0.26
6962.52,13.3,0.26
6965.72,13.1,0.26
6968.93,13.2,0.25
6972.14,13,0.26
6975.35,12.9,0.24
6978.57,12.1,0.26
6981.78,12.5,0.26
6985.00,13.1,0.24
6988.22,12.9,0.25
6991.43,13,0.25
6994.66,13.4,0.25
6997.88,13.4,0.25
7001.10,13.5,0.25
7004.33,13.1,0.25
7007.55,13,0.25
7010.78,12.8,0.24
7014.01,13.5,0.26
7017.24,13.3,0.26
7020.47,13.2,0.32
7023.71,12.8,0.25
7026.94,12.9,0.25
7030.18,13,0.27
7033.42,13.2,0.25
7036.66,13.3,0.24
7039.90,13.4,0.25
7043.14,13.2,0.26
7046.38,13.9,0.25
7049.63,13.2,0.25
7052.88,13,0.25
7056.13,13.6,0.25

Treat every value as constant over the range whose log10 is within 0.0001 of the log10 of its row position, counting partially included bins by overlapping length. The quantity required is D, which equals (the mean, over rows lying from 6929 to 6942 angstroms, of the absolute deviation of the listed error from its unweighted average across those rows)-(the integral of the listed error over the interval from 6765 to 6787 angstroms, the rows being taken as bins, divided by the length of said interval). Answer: -0.256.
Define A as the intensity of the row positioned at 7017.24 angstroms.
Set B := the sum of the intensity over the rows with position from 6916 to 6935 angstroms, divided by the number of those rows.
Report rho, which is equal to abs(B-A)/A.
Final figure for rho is 0.00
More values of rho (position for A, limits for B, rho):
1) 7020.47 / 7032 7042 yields 0.01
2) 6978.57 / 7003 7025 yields 0.08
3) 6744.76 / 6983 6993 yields 0.06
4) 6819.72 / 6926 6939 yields 0.05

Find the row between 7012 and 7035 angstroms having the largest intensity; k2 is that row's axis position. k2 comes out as 7014.01 angstroms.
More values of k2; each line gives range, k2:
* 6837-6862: 6848.04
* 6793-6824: 6822.86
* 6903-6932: 6930.53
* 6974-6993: 6985.00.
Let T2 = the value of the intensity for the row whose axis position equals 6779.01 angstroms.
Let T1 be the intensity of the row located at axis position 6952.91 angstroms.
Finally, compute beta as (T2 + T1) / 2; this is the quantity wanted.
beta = 13.7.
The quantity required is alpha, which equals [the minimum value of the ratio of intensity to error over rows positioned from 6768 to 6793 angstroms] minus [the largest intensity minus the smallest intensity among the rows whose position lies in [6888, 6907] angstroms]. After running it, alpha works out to 49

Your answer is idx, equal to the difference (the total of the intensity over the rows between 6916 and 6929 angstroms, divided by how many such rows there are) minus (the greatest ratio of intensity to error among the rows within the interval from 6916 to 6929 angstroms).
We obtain -37.5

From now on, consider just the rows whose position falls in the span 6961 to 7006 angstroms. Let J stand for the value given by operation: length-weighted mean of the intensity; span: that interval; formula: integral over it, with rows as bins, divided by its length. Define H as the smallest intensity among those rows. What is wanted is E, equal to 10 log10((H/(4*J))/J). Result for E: -17.5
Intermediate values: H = 12.1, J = 13.0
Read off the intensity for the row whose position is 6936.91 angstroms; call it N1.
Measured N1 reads 14.1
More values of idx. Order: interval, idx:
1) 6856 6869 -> -36.8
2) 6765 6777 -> -39.3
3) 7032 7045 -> -42.1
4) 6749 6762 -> -40.1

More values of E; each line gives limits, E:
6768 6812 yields -17.6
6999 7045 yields -17.3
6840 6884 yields -17.2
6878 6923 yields -17.3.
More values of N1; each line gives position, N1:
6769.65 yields 13.6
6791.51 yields 13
